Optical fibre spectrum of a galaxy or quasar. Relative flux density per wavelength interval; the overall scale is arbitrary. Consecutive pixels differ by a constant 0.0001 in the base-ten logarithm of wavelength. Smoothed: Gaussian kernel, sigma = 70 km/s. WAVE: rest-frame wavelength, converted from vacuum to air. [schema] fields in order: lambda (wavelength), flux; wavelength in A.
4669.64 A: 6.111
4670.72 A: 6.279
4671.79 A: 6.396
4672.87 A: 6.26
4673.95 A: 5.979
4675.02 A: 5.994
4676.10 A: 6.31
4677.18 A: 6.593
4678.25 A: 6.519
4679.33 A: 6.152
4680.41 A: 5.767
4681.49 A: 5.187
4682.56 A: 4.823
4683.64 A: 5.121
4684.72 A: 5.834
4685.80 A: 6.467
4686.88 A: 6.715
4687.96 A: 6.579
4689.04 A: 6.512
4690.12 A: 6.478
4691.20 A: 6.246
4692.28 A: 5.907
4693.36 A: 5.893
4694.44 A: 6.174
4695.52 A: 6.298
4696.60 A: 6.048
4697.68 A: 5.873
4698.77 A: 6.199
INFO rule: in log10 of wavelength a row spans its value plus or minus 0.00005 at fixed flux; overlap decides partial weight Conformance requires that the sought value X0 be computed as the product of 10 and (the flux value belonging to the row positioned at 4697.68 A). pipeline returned 58.7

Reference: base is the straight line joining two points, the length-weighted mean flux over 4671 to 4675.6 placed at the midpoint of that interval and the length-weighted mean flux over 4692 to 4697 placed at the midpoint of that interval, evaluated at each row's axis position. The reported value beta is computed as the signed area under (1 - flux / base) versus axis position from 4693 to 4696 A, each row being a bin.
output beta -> -0.03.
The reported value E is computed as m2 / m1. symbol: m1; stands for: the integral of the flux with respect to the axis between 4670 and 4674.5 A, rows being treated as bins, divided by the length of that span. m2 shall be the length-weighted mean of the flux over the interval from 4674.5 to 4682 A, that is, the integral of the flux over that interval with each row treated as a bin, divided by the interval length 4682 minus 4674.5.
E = 0.98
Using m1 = 6.22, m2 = 6.07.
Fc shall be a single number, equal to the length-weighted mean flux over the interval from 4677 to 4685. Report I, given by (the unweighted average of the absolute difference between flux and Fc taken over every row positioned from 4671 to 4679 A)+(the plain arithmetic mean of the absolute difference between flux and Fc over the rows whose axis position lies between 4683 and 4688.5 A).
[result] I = 1.25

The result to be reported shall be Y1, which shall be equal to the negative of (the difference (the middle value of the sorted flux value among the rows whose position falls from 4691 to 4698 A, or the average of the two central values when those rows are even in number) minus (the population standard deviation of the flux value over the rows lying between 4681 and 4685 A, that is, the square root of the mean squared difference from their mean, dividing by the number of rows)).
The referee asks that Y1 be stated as -5.7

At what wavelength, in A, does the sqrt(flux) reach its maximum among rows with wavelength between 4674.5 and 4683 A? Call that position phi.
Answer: 4677.18 A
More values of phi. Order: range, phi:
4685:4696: 4686.88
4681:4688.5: 4686.88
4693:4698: 4695.52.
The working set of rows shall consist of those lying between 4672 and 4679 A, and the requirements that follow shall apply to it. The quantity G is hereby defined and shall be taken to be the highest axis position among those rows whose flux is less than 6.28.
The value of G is 4675.02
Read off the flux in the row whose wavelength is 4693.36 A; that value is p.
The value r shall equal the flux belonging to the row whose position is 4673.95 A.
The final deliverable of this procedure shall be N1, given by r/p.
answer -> 1.01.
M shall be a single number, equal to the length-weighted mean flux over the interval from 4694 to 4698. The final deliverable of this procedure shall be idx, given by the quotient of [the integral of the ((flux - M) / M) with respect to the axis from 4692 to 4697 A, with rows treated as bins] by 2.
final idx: -0.02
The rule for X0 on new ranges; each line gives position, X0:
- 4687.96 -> 65.8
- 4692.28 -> 59.1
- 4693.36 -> 58.9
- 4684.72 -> 58.3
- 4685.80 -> 64.7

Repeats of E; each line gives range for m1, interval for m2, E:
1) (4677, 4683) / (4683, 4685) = 0.93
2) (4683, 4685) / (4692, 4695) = 1.11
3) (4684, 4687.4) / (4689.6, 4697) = 0.98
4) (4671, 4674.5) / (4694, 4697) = 0.99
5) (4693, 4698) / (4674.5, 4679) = 1.04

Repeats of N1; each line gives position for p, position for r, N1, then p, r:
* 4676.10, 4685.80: 1.02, 6.31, 6.467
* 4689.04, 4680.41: 0.89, 6.512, 5.767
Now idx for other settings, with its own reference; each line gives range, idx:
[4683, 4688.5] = 0.00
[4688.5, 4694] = 0.04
